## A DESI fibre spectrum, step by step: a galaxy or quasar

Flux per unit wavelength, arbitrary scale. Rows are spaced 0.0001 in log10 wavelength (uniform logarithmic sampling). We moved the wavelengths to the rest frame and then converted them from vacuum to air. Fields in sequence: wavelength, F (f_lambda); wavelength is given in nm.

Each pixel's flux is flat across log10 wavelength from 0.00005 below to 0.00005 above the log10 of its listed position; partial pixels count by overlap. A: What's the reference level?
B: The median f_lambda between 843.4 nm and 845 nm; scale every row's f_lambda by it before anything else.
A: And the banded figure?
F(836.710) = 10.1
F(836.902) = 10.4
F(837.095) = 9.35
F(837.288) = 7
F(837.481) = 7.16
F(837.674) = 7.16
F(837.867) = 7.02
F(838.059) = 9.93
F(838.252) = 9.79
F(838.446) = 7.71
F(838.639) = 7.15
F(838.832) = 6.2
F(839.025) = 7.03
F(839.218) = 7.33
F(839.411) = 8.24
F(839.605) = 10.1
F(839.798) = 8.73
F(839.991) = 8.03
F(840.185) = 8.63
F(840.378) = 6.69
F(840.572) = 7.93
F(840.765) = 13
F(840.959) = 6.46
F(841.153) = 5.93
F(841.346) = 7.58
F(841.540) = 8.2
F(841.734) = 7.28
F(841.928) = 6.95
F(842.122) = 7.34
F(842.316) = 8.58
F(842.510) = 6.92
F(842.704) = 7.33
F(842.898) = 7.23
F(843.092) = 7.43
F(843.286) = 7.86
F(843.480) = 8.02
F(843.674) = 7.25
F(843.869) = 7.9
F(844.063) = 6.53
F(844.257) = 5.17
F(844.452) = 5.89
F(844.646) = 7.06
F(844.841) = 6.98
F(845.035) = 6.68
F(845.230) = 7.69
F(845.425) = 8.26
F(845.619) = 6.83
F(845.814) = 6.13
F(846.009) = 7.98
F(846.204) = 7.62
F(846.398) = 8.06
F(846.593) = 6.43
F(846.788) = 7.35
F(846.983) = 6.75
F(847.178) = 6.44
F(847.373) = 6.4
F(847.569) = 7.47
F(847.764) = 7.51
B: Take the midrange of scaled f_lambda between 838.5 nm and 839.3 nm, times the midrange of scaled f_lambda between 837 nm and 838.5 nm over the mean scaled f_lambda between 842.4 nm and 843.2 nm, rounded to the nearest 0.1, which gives 1.1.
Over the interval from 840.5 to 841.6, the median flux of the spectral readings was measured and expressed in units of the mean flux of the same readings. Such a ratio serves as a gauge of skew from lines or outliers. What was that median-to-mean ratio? 0.95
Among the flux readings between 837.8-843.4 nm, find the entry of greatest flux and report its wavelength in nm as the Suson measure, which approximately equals 840.765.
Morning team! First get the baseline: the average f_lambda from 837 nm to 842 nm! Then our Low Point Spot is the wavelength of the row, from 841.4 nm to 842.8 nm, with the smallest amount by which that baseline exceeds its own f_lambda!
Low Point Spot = 842.316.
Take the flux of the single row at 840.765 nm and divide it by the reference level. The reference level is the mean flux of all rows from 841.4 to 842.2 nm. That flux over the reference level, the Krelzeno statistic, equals 1.75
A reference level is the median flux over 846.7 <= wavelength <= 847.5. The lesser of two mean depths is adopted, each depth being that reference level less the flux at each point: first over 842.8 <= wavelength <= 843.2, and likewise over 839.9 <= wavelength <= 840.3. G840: -1.7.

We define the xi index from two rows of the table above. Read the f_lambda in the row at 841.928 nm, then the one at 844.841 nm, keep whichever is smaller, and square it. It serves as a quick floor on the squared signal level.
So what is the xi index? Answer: 48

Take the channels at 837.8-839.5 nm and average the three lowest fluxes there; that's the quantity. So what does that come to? 6.75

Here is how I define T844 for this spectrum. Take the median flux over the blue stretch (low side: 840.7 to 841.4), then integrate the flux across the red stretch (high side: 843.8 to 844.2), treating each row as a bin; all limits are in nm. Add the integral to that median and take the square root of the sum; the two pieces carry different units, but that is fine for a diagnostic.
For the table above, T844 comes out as 3.13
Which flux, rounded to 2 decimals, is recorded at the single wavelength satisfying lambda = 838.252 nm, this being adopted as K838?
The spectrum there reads 9.79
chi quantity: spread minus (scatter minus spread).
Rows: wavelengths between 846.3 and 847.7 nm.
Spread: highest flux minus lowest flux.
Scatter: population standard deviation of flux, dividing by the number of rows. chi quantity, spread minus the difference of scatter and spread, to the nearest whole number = 3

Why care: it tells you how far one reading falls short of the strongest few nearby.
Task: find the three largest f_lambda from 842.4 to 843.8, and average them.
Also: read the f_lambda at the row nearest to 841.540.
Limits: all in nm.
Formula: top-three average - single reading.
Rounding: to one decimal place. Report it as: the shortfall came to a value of -0.4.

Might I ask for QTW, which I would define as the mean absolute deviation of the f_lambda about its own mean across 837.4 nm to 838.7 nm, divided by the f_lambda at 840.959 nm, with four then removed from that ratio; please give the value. -3.83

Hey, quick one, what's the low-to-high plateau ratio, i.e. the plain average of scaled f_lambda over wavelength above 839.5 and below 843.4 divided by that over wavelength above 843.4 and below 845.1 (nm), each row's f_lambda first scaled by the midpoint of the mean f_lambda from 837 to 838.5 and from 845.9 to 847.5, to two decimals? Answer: 1.16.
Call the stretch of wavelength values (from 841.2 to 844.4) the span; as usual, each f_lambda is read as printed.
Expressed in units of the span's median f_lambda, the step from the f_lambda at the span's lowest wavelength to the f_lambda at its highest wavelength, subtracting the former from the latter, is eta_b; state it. -0.33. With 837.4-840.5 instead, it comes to -0.06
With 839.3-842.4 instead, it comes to 0.04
